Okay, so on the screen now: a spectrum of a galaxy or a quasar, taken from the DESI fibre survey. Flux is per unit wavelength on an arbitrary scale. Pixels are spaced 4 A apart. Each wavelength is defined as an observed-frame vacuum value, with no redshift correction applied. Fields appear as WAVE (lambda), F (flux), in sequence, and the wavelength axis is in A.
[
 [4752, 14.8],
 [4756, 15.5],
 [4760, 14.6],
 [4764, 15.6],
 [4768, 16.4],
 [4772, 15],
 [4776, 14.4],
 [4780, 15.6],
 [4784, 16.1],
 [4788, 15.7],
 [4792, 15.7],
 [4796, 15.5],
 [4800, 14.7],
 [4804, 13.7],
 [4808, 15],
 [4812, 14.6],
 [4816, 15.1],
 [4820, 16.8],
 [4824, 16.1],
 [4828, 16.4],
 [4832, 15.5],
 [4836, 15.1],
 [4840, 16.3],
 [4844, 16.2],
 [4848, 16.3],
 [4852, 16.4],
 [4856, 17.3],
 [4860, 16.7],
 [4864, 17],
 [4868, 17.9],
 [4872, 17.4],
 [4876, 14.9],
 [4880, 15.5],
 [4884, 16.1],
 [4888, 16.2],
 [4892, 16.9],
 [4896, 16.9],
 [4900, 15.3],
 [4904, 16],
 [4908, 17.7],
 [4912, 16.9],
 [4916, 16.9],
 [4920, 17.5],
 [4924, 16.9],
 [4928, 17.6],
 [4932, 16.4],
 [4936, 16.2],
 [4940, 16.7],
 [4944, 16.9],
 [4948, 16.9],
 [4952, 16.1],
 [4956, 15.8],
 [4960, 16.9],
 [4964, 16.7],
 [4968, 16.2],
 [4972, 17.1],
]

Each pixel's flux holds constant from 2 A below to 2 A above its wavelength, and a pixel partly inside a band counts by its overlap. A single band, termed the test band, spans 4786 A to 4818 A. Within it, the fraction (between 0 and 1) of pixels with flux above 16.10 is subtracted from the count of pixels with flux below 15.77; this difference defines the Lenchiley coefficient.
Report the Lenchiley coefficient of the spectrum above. 8.0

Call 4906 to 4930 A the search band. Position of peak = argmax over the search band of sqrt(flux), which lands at 4908 A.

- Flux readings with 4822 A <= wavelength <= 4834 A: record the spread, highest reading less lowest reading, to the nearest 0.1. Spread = 0.9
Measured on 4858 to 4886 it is 3.0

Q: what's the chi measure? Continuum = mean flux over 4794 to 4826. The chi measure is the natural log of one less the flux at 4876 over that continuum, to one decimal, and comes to -4.0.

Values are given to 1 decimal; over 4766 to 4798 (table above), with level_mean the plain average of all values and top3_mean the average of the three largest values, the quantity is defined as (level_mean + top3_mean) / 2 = 15.8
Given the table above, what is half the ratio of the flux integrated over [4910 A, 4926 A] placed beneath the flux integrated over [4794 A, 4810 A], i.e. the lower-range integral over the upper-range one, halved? 0.43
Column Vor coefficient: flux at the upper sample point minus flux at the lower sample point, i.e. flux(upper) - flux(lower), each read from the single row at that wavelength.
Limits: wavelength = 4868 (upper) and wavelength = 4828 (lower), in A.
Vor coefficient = 1.5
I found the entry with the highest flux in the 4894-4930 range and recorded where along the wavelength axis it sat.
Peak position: 4908 A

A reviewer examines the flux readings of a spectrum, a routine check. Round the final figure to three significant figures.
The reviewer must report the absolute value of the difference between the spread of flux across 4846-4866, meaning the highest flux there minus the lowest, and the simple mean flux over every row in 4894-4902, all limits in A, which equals 15.1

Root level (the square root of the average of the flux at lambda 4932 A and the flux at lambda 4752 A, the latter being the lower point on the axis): 3.95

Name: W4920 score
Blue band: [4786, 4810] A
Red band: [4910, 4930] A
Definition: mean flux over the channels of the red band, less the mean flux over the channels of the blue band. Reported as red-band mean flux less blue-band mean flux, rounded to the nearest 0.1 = 2.1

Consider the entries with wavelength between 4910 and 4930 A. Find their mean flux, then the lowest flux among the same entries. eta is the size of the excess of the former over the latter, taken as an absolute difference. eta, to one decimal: 0.3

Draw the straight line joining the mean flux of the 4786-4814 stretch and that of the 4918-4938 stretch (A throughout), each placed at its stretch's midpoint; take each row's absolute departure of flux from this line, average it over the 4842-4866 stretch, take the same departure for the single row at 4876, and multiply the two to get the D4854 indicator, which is 1.0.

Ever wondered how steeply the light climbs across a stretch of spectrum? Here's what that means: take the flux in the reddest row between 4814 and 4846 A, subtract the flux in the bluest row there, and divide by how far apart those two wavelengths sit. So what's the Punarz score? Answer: 0.04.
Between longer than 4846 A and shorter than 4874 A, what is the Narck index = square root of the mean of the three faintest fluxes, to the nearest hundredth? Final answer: 4.06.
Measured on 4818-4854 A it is 3.95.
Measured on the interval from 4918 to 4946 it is 4.05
